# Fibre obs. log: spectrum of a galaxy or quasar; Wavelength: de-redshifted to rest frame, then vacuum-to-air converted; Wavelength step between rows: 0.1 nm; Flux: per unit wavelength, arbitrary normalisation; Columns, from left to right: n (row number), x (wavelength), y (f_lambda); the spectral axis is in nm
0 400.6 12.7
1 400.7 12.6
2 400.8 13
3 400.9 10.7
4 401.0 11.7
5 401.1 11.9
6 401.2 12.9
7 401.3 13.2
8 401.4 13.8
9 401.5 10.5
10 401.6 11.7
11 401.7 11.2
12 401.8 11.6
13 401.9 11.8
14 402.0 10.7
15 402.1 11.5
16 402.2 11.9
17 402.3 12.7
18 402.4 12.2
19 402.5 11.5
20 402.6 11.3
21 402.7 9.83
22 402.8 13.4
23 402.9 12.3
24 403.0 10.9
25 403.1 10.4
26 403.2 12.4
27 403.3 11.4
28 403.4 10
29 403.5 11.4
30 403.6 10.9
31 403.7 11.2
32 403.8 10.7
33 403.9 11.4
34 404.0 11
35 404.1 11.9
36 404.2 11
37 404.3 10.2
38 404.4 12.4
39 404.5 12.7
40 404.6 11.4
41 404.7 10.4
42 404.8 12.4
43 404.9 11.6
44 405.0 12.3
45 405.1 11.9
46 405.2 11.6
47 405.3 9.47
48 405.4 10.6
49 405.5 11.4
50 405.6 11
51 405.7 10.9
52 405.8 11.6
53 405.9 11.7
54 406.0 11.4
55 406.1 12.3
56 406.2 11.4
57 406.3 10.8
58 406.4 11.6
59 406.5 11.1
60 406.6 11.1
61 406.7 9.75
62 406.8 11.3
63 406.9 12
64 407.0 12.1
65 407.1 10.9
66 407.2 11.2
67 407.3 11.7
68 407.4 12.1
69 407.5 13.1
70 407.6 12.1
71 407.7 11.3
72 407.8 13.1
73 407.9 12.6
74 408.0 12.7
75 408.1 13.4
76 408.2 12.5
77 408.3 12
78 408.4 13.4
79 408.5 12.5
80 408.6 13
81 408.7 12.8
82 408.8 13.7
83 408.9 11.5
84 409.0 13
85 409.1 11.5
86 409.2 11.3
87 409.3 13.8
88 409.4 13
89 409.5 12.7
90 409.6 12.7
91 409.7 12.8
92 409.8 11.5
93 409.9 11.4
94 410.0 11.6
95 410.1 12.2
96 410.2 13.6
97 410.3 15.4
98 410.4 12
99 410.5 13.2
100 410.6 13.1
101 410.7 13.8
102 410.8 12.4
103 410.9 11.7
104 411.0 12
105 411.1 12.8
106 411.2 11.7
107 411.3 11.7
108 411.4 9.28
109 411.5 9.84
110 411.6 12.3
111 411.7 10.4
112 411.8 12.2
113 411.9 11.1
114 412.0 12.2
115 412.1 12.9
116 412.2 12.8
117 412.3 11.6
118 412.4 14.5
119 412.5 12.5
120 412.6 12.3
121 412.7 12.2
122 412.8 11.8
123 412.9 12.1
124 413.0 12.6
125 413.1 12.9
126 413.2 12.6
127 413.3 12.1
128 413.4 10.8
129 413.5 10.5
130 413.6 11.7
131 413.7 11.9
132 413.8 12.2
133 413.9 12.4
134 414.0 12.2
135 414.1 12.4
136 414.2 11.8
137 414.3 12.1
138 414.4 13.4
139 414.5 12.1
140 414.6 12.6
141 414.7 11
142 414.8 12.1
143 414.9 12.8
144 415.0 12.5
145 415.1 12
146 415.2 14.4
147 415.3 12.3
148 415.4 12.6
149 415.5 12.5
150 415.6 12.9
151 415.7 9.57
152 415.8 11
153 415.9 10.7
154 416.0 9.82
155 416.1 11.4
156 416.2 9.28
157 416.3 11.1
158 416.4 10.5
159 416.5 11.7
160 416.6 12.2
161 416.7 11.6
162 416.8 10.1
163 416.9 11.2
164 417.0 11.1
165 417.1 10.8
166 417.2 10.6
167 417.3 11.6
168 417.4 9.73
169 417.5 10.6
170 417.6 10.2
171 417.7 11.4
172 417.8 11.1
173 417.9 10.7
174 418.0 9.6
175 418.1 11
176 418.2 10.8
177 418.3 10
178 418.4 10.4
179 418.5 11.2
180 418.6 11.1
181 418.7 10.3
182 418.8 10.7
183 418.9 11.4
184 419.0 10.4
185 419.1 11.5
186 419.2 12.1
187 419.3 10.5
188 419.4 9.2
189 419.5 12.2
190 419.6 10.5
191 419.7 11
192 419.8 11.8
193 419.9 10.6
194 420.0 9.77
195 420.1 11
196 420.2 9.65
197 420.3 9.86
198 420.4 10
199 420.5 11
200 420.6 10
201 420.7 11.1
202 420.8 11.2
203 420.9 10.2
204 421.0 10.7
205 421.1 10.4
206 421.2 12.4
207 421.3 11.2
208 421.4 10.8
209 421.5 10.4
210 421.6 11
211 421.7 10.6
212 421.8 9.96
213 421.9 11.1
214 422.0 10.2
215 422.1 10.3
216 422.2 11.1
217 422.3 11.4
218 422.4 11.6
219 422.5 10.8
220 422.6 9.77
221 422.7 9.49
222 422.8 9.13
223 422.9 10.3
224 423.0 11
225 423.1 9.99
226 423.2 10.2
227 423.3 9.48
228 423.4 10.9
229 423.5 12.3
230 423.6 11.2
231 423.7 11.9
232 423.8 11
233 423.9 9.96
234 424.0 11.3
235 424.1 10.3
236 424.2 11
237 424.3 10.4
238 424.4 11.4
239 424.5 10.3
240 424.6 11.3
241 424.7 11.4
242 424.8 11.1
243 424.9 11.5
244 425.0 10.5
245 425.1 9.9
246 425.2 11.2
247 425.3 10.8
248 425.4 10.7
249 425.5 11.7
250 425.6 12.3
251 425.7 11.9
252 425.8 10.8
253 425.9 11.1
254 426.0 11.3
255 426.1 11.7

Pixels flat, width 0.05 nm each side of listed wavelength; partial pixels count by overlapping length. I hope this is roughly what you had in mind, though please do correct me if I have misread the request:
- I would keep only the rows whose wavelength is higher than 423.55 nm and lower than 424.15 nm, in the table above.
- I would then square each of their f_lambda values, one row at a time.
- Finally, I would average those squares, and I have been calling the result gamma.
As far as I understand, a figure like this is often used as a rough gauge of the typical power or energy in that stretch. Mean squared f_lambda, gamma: 120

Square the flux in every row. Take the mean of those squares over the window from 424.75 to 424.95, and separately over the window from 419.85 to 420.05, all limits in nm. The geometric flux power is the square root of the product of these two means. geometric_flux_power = 115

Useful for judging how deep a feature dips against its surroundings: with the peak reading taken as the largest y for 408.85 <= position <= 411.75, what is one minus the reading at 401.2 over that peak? 0.16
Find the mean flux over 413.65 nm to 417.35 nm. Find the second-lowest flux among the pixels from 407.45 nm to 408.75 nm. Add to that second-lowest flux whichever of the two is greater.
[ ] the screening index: 24.0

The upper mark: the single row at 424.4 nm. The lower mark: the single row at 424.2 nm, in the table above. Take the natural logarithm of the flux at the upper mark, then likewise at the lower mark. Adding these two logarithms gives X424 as 4.83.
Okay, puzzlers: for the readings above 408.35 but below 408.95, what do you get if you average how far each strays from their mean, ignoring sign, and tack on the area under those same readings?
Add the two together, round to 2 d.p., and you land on 8.24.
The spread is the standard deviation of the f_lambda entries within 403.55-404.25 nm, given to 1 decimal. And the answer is 0.4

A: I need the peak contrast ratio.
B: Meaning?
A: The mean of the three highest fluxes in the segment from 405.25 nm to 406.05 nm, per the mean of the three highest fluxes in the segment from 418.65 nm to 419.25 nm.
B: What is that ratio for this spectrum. 0.99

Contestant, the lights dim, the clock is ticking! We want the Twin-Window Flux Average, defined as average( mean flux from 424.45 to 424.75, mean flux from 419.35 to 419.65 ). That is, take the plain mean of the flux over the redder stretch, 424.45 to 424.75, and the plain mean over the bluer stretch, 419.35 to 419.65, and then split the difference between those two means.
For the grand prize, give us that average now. 10.8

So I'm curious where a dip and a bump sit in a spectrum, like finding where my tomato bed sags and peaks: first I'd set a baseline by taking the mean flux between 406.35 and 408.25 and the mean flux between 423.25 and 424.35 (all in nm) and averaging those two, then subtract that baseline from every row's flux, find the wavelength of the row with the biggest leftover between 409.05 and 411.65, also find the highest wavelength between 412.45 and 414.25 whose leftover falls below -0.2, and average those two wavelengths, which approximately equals 411.90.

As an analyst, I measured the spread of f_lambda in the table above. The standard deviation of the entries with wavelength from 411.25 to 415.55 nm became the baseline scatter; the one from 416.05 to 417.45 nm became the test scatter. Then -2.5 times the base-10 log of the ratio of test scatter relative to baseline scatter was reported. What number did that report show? 0.2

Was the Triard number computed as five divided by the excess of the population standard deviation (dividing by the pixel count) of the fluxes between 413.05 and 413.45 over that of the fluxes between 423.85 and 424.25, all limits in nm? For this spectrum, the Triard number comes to 19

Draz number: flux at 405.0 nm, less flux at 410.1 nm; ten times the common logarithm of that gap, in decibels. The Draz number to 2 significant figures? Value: -10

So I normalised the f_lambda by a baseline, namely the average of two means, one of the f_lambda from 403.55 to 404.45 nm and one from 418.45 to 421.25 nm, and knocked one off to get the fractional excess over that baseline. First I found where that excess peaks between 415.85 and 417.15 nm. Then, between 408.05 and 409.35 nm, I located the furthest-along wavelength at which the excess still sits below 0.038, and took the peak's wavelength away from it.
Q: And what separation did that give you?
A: -7.40 nm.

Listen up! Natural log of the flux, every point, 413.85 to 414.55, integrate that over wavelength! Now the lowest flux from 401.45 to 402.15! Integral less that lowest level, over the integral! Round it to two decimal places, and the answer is -4.97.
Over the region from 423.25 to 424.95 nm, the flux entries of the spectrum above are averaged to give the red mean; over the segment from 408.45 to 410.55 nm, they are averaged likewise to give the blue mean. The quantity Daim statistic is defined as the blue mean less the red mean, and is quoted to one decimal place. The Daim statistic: 1.6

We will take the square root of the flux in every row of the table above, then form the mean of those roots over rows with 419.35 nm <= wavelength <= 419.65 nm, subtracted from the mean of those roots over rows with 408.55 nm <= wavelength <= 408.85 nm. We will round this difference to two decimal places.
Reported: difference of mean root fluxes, 0.37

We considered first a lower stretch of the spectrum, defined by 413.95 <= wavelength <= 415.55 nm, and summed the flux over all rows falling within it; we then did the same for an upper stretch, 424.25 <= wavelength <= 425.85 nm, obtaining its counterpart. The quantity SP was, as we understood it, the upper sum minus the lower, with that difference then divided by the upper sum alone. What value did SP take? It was -0.12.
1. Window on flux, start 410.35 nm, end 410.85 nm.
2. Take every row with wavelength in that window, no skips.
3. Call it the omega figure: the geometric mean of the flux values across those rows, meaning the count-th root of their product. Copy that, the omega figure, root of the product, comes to 12.9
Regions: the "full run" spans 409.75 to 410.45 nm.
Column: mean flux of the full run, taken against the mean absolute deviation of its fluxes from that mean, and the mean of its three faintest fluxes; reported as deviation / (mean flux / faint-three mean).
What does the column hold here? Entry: 1.03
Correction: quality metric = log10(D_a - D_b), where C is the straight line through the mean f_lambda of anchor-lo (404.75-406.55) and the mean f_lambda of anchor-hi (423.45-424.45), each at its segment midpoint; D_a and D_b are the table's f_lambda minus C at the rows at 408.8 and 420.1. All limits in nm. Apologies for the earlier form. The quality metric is 0.40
